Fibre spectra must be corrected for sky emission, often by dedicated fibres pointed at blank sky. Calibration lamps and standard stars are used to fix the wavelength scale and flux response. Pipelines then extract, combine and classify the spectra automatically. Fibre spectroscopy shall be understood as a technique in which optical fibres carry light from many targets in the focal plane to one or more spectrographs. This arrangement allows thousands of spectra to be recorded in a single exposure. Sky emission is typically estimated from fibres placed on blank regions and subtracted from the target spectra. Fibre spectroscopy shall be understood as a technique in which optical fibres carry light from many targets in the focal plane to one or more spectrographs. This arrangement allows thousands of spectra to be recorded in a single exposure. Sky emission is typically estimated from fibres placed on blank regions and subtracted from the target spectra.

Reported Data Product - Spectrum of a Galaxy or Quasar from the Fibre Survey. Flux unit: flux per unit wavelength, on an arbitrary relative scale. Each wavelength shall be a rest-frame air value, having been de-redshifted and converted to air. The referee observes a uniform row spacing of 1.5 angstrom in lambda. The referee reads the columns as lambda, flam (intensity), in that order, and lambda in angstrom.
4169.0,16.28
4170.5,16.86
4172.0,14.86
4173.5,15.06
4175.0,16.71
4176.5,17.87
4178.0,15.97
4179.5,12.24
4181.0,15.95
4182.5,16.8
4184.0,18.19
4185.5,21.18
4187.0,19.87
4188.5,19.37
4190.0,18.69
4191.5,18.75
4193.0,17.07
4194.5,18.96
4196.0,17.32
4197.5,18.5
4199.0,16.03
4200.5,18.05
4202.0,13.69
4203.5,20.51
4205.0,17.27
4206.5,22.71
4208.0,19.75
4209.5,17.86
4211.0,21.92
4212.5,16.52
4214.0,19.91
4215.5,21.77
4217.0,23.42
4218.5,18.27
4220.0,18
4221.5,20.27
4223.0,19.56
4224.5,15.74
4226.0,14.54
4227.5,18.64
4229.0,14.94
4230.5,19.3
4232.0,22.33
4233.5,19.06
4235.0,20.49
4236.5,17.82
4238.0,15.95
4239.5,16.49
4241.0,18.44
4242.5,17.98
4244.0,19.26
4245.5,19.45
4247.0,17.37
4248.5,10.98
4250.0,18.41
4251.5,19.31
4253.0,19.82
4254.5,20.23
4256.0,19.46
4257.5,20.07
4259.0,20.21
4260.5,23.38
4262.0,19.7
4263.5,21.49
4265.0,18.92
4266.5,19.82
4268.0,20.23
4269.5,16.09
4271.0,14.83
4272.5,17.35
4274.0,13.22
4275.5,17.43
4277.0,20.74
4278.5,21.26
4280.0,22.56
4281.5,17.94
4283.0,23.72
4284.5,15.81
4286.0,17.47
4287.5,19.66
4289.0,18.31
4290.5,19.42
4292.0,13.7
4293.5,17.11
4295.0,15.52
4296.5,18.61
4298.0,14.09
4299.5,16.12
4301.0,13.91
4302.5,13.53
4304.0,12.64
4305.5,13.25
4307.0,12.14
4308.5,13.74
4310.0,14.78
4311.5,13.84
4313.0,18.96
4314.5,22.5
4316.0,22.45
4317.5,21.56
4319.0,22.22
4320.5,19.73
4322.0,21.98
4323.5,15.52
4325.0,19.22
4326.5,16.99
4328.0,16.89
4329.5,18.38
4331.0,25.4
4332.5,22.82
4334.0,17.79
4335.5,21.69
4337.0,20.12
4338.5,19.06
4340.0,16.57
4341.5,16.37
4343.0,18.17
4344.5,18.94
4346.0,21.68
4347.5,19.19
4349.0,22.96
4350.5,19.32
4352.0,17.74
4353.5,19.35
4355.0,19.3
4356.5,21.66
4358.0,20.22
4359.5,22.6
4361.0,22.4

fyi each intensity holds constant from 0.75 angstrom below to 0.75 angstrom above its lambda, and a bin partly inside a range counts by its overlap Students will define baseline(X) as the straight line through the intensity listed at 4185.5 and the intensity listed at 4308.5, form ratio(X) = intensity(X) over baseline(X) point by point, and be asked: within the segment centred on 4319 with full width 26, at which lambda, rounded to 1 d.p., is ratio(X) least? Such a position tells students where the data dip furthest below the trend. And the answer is 4307.0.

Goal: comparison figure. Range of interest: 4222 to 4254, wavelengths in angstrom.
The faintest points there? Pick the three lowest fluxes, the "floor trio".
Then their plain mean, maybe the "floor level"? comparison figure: 13.5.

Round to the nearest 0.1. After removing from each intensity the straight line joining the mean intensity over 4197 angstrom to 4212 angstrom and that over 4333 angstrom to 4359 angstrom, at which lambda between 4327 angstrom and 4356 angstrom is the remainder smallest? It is 4341.5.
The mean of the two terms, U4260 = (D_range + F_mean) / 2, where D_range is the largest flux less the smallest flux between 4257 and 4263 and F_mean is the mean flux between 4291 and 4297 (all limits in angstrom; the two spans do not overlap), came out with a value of 10.0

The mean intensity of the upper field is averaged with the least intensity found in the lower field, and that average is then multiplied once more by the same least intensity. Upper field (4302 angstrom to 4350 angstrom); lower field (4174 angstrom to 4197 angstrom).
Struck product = 188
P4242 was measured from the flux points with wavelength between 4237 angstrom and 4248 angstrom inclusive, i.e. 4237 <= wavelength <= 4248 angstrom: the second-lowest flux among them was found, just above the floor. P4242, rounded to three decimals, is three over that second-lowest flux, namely 0.182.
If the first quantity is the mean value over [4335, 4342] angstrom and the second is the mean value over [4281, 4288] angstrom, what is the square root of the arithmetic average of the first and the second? 4.34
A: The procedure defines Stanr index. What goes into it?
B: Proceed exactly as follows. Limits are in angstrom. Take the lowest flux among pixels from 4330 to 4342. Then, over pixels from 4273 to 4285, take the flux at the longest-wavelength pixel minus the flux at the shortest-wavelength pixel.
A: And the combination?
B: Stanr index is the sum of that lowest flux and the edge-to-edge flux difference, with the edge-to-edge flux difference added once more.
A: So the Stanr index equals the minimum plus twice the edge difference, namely 22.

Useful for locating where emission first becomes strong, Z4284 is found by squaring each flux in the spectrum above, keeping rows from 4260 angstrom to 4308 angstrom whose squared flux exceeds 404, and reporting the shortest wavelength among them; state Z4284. 4260.5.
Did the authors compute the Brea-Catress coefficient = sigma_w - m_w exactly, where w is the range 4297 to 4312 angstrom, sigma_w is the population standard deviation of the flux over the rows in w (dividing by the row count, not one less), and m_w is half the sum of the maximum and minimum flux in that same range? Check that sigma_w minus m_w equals -13.1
